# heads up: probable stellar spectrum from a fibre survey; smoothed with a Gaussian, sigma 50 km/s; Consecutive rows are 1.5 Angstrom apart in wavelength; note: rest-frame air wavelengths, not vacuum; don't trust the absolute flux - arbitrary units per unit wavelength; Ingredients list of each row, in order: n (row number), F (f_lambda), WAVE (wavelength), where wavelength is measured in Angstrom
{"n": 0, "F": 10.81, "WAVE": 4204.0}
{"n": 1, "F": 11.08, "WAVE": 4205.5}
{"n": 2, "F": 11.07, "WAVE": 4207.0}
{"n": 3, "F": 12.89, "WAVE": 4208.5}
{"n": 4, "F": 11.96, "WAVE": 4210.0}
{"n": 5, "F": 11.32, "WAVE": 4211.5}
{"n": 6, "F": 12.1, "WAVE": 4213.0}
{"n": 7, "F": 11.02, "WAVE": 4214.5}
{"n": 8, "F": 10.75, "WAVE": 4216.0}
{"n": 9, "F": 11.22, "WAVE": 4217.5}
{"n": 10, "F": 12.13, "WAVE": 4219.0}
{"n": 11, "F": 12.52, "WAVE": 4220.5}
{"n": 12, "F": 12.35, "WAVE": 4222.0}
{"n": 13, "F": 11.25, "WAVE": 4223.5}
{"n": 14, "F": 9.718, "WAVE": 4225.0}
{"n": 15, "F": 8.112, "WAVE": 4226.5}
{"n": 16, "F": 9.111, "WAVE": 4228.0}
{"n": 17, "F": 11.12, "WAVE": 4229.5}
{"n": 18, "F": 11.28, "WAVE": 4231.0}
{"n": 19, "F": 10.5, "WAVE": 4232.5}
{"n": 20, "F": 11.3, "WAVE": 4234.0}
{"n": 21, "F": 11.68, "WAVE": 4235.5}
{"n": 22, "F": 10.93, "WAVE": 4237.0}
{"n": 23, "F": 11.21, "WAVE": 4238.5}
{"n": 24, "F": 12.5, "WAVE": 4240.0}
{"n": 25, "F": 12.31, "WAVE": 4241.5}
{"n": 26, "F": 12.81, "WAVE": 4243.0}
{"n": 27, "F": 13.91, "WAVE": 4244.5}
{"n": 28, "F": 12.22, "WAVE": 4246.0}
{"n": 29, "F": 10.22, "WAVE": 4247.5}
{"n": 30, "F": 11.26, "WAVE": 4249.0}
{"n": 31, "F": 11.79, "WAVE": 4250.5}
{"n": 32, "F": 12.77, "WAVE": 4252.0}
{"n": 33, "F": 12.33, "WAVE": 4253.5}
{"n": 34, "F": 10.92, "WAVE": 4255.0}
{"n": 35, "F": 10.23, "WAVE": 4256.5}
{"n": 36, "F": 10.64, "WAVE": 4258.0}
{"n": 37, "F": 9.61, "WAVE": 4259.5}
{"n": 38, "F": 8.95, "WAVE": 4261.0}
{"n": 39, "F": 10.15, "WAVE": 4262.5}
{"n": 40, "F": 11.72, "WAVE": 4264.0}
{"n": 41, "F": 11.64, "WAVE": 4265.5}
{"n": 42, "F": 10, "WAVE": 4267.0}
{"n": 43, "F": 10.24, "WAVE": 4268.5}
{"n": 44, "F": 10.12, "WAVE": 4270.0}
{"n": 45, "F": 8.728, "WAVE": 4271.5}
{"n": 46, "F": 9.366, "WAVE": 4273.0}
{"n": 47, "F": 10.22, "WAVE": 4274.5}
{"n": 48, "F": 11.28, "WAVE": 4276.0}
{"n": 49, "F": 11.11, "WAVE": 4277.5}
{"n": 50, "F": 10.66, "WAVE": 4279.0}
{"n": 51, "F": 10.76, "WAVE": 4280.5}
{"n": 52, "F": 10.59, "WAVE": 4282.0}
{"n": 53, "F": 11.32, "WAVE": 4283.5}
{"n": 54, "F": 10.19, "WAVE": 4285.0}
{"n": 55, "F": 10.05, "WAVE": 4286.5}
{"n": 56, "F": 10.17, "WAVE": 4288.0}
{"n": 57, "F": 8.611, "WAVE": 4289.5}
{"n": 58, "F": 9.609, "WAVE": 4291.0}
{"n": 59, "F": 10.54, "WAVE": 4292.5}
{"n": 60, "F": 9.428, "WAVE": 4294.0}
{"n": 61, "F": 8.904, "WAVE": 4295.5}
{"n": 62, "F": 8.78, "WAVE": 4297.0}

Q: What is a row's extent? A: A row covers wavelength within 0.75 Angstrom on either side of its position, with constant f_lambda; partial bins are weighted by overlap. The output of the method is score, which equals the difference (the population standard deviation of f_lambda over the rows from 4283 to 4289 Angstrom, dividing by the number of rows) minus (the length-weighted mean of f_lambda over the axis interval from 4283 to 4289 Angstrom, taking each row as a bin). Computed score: -9.8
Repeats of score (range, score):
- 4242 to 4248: -11.0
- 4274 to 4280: -10.4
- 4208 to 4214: -11.4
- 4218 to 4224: -11.6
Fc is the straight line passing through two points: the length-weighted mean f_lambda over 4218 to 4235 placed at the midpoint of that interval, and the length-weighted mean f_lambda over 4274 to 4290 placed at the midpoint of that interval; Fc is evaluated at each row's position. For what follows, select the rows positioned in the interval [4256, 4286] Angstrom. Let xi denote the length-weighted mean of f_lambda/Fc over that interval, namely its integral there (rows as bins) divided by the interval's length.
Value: 0.98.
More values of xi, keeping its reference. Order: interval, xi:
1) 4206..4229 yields 1.02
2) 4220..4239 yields 1.00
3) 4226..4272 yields 1.03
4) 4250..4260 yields 1.05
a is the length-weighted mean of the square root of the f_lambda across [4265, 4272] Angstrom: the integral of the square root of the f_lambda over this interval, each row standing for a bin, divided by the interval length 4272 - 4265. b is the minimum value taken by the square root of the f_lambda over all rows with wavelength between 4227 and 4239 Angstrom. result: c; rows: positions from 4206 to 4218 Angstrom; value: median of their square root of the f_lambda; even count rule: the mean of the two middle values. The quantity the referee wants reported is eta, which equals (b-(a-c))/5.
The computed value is 0.64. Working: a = 3.2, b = 3.0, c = 3.36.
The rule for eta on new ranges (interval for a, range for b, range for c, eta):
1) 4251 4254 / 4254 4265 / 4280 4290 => 0.53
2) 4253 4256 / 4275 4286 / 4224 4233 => 0.60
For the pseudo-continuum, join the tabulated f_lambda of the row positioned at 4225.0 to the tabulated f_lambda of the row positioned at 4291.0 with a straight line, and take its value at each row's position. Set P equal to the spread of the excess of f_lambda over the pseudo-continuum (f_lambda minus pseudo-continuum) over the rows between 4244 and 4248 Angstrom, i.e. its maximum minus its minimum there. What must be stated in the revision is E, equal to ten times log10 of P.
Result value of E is 5.7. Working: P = 3.7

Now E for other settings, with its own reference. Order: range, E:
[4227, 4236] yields 4.1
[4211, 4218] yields 1.3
